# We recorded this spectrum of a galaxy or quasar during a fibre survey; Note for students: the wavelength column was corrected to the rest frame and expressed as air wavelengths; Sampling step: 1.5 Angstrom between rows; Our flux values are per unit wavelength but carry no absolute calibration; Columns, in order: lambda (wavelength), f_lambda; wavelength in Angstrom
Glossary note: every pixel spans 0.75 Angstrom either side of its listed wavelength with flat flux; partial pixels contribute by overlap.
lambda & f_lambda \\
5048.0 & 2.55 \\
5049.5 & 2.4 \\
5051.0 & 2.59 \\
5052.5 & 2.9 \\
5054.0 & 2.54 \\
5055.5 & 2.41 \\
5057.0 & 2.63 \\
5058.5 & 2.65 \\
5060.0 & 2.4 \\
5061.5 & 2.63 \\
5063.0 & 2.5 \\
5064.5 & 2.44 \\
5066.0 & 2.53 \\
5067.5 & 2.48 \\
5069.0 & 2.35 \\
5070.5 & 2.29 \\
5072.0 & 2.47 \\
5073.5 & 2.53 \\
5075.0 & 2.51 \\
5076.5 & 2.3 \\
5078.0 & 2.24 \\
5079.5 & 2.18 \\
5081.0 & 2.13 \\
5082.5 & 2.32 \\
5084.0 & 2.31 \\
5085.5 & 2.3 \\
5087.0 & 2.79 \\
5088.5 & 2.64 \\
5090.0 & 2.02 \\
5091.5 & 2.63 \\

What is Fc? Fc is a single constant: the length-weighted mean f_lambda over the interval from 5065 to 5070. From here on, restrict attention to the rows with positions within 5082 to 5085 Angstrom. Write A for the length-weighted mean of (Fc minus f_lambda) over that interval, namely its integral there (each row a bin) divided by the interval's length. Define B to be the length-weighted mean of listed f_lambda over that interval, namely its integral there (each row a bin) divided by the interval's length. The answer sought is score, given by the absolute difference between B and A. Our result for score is 2.2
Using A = 0.13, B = 2.31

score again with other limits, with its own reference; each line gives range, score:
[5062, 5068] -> 2.5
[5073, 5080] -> 2.3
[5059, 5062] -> 2.6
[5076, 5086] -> 2.1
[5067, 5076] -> 2.4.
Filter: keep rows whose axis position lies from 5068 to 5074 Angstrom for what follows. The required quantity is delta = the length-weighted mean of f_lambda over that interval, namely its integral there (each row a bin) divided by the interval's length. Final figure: 2.41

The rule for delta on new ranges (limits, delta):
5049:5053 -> 2.63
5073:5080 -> 2.35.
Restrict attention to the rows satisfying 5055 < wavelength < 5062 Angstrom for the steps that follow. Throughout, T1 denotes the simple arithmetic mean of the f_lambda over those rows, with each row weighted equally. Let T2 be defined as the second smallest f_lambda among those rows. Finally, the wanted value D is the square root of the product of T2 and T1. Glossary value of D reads 2.48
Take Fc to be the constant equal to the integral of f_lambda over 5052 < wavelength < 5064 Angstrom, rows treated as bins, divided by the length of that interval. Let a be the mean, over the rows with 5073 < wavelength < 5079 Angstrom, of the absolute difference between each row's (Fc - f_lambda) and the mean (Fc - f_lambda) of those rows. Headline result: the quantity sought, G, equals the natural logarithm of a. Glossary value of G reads -2.1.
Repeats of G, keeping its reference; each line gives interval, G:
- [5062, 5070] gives -3.0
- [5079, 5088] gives -1.9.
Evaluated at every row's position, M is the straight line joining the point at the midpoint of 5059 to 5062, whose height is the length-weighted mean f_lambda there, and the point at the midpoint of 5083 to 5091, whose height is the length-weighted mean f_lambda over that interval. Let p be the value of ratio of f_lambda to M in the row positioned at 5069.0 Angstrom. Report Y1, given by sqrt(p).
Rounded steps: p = 0.95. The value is 0.97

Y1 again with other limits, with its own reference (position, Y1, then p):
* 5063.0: 1.00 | 1.00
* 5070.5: 0.96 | 0.92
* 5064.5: 0.99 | 0.98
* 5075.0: 1.01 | 1.02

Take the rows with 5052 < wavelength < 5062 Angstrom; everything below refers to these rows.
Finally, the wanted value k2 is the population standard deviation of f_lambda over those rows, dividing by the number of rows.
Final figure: 0.16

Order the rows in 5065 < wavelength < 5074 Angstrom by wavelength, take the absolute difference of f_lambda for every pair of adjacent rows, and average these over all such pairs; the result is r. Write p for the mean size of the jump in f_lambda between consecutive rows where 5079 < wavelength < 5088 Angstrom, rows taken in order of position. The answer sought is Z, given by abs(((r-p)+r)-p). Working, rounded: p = 0.150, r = 0.10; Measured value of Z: 0.11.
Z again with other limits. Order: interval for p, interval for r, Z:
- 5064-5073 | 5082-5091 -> 0.31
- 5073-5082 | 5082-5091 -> 0.35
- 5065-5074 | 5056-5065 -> 0.08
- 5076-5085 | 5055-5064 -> 0.19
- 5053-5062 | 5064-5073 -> 0.14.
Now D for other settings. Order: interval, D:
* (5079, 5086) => 2.21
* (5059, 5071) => 2.40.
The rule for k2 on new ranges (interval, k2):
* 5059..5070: 0.08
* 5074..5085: 0.11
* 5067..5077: 0.09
